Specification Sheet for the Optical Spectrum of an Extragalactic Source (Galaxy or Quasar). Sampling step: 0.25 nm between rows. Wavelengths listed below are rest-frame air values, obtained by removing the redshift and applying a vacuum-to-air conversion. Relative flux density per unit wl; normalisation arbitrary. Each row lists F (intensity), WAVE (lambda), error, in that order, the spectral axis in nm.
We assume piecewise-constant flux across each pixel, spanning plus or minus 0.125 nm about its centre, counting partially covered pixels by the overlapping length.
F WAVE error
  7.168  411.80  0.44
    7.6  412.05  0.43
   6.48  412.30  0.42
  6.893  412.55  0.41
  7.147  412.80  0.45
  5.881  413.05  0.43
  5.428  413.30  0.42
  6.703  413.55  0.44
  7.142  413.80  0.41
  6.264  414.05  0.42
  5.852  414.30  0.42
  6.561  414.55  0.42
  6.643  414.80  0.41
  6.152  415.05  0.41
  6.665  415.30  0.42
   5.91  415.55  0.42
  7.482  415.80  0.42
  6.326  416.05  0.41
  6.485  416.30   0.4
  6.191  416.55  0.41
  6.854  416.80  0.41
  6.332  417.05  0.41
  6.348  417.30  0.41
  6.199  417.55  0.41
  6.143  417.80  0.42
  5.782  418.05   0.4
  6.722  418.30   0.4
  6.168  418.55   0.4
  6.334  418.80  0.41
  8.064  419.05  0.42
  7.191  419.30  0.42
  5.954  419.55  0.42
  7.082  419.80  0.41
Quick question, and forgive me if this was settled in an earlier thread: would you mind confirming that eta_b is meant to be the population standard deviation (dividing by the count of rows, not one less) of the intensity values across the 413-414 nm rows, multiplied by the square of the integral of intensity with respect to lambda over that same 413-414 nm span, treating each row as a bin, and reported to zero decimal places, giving 27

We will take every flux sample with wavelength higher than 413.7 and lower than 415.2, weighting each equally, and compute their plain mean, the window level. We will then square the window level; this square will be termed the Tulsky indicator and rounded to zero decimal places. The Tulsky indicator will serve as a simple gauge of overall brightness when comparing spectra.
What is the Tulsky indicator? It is 41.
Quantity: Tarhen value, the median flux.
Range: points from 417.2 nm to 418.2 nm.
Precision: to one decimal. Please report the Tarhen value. 6.2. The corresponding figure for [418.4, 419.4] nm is 6.8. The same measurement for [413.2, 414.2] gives 6.5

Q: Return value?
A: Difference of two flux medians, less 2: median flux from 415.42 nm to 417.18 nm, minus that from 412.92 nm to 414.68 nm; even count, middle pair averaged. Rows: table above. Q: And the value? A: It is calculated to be -1.93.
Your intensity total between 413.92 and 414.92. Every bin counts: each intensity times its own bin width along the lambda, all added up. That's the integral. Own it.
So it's 6.33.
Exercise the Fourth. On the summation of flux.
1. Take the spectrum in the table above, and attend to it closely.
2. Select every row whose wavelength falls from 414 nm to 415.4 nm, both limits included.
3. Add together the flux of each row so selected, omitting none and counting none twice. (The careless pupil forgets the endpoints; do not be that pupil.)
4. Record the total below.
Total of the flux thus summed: 38.1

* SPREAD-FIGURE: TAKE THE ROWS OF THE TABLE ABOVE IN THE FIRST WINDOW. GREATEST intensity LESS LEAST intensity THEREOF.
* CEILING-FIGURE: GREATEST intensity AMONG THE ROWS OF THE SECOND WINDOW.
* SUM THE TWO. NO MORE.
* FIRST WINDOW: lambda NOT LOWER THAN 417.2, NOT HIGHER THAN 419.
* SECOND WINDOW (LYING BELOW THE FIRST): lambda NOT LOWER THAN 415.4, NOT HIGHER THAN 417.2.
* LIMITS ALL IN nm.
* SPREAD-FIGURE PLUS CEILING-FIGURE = 8.42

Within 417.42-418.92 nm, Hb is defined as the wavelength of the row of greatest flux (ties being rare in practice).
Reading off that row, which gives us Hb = 418.30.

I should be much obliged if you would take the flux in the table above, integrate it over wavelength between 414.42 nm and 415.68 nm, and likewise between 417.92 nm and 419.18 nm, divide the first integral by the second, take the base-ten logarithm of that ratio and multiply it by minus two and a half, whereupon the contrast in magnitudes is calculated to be 0.038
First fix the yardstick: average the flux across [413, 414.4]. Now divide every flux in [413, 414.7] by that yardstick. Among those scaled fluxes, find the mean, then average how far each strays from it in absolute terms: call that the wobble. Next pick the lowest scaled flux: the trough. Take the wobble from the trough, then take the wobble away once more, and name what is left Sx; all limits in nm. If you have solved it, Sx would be 0.72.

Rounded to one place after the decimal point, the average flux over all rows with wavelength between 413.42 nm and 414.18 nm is 6.7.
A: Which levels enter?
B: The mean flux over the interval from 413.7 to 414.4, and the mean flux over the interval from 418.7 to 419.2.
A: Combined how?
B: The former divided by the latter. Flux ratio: 0.89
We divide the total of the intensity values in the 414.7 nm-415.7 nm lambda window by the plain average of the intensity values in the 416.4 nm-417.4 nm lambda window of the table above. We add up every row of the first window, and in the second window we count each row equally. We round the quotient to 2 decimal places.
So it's 3.94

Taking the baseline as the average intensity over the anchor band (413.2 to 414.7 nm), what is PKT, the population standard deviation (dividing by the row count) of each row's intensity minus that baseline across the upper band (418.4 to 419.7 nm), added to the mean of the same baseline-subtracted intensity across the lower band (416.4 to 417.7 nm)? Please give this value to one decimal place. 0.8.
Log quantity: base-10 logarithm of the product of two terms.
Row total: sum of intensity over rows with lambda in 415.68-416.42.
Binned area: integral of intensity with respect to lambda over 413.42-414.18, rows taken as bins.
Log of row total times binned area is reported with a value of 2.01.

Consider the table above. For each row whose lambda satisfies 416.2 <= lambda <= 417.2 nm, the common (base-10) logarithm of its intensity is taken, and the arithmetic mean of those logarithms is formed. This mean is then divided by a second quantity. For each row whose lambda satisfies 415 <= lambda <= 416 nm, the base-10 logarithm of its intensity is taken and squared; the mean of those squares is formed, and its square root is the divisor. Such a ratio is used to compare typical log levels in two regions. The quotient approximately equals 0.99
